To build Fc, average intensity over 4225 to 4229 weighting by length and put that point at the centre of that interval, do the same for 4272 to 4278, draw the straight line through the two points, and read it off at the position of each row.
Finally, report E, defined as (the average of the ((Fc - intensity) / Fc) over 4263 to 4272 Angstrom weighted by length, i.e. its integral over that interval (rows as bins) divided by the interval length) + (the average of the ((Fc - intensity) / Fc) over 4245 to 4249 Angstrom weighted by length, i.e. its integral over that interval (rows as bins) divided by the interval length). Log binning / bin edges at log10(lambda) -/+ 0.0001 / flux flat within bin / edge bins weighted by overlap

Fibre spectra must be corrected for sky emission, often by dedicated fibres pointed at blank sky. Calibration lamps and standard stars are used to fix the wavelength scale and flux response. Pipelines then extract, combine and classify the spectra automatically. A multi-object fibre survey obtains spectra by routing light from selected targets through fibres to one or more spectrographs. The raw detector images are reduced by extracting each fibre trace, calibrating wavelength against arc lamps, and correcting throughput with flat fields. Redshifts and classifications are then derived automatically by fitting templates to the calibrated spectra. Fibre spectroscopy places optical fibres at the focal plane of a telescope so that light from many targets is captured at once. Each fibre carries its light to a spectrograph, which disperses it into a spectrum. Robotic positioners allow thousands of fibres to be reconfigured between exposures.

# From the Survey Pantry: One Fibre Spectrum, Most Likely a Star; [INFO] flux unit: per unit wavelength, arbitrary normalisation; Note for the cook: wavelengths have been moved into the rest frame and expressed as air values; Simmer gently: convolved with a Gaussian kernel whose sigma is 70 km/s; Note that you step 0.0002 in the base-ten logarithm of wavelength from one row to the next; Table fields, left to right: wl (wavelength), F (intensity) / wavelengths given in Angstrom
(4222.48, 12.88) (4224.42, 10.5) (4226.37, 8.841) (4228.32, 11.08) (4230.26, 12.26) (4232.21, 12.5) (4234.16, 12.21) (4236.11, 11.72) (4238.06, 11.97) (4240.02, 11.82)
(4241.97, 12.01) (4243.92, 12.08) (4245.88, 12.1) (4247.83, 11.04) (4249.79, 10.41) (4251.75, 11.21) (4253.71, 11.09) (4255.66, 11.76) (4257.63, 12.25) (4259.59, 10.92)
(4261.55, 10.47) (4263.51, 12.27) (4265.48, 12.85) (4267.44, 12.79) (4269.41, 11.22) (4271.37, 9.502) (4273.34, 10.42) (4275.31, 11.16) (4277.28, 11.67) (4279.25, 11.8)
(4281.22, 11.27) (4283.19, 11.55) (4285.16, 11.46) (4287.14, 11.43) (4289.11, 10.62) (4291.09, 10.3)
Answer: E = -0.204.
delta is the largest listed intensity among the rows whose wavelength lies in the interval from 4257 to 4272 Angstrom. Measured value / 12.85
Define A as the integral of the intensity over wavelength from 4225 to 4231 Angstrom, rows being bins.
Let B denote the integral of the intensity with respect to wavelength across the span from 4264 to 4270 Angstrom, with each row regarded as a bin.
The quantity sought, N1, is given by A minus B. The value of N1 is -10.1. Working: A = 64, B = 74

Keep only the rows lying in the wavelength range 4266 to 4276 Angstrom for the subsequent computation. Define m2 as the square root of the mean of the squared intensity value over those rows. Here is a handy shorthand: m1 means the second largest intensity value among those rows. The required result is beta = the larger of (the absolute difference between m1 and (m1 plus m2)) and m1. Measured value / 11.2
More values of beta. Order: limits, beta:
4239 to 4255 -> 12.1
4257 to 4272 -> 12.8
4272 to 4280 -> 11.7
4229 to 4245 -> 12.3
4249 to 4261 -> 11.8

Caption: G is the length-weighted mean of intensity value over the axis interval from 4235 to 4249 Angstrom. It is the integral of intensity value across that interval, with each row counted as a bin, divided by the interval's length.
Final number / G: 11.8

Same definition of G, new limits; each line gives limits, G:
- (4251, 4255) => 11.2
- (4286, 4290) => 11.0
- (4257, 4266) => 11.7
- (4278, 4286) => 11.5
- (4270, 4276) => 10.4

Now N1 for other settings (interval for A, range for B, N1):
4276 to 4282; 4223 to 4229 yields 7.6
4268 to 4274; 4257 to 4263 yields -4.2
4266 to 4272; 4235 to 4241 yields -2.6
